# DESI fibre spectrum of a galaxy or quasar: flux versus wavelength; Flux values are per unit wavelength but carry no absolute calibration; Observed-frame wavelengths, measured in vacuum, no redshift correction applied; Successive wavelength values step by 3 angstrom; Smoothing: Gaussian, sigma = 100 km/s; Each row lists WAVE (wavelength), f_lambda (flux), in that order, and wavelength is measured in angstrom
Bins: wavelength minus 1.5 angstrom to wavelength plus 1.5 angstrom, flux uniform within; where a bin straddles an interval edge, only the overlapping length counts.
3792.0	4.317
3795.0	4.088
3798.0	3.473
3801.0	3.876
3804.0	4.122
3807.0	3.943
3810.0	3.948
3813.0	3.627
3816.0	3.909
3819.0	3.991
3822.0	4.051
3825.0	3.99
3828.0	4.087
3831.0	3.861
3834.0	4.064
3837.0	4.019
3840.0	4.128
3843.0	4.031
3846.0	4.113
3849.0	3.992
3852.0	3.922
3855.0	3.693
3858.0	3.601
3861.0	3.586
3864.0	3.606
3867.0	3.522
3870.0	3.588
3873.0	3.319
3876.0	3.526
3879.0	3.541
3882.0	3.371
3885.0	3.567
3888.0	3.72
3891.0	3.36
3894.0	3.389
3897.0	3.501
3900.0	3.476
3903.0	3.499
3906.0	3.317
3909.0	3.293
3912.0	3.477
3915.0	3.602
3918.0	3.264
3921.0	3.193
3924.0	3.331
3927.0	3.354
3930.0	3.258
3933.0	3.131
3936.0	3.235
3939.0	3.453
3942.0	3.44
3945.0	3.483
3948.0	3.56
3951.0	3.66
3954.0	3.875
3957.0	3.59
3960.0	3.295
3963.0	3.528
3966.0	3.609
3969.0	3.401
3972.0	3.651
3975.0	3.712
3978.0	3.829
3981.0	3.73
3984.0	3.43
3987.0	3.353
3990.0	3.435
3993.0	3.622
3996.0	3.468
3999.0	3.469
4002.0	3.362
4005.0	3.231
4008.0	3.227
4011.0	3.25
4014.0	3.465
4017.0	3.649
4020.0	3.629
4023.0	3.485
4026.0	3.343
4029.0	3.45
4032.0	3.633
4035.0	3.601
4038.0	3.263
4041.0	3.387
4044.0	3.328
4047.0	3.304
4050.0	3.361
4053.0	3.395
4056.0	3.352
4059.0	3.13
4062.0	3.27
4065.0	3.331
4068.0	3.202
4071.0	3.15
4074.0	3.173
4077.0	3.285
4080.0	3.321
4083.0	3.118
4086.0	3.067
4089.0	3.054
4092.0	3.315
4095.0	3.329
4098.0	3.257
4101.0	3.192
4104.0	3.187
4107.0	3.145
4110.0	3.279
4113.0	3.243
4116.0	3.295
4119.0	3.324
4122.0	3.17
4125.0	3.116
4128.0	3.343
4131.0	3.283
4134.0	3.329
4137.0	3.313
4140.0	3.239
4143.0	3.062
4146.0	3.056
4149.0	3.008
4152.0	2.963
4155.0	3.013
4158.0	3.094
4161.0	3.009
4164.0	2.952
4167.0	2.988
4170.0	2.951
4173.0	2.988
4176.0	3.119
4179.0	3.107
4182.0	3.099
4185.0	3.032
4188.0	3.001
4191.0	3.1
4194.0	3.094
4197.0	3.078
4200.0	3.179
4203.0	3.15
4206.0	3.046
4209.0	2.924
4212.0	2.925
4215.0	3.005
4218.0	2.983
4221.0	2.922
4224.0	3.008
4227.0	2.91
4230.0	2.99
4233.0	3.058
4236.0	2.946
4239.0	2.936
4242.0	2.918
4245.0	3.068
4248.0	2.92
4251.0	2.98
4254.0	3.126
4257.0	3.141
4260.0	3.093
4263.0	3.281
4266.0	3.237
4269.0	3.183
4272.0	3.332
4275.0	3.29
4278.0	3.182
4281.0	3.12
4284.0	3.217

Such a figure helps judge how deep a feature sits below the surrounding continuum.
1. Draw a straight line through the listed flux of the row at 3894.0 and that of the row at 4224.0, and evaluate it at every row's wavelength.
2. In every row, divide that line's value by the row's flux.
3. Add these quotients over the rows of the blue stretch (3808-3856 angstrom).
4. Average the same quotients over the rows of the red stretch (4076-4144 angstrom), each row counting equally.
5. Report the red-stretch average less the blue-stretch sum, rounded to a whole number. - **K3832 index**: -13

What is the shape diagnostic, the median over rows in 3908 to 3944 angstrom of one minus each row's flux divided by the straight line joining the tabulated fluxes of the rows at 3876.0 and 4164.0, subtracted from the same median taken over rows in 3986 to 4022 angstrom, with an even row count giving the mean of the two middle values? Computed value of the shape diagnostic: -0.086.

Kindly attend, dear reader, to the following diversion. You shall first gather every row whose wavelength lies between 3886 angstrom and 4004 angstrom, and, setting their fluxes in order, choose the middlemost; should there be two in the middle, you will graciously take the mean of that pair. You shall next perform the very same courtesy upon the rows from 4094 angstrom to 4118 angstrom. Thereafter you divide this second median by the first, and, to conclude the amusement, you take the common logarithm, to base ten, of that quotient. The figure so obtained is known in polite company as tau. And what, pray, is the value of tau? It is -0.028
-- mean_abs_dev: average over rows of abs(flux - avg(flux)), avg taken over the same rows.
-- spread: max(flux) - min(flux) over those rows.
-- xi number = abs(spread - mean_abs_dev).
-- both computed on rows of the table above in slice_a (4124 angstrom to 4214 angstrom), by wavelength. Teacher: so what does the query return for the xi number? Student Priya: 0.33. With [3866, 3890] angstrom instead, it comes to 0.31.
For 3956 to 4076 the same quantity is 0.56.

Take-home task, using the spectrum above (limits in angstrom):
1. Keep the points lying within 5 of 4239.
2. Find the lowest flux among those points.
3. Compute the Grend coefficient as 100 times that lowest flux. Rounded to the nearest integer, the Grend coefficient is 292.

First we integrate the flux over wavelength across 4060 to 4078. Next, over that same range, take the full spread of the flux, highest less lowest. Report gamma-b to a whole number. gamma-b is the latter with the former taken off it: -58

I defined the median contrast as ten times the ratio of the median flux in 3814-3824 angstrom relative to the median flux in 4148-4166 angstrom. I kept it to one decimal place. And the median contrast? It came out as 13.3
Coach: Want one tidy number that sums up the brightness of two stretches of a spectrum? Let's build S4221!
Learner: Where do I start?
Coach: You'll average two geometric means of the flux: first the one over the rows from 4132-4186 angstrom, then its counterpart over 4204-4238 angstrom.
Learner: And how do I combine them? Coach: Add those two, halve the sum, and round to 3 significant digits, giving 3.02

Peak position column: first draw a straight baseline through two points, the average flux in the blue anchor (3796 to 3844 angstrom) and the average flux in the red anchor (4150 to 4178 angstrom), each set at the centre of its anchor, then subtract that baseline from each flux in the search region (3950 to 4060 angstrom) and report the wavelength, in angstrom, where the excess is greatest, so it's 3978.0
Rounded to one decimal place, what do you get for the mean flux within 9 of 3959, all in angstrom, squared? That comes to 12.9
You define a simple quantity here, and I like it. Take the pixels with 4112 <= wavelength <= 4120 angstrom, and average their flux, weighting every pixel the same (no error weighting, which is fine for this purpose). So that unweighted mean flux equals 3.29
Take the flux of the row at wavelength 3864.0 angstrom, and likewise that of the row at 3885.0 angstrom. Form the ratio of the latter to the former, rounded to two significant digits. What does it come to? 0.99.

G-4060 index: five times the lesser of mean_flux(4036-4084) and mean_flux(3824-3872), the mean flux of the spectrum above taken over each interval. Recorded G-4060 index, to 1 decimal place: 16.4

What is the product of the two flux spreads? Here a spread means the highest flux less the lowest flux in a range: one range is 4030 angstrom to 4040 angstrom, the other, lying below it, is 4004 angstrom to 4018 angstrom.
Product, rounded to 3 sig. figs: 0.156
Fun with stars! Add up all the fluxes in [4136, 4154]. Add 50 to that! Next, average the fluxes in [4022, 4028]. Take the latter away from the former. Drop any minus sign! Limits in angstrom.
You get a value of 65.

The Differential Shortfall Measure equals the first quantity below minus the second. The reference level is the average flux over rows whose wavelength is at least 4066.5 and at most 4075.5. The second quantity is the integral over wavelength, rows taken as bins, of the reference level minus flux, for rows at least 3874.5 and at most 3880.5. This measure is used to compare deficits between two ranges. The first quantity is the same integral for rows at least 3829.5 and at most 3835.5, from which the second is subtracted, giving -2.6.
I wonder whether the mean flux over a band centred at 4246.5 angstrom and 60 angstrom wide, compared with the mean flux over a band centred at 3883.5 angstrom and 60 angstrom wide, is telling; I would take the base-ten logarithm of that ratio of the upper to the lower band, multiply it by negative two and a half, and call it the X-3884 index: 0.14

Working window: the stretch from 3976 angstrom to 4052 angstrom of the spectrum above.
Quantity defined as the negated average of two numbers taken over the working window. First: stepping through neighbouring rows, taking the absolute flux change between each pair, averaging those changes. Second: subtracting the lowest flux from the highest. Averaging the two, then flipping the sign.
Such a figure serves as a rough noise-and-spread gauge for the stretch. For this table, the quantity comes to -0.36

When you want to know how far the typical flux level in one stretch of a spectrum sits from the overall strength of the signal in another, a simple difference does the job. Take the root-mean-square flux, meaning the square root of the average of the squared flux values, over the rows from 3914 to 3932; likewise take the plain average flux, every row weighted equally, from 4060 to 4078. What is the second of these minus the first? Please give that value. -0.1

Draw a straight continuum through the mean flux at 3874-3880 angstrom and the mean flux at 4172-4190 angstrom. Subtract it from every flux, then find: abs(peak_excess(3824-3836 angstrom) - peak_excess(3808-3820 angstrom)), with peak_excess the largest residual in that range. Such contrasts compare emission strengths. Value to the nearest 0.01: 0.11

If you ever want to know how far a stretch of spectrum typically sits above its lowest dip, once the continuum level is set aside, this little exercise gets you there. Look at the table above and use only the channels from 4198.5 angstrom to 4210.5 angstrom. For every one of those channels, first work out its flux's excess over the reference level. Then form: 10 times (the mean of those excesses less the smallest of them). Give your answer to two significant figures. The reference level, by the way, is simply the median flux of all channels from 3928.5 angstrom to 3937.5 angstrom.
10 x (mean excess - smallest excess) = 1.5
